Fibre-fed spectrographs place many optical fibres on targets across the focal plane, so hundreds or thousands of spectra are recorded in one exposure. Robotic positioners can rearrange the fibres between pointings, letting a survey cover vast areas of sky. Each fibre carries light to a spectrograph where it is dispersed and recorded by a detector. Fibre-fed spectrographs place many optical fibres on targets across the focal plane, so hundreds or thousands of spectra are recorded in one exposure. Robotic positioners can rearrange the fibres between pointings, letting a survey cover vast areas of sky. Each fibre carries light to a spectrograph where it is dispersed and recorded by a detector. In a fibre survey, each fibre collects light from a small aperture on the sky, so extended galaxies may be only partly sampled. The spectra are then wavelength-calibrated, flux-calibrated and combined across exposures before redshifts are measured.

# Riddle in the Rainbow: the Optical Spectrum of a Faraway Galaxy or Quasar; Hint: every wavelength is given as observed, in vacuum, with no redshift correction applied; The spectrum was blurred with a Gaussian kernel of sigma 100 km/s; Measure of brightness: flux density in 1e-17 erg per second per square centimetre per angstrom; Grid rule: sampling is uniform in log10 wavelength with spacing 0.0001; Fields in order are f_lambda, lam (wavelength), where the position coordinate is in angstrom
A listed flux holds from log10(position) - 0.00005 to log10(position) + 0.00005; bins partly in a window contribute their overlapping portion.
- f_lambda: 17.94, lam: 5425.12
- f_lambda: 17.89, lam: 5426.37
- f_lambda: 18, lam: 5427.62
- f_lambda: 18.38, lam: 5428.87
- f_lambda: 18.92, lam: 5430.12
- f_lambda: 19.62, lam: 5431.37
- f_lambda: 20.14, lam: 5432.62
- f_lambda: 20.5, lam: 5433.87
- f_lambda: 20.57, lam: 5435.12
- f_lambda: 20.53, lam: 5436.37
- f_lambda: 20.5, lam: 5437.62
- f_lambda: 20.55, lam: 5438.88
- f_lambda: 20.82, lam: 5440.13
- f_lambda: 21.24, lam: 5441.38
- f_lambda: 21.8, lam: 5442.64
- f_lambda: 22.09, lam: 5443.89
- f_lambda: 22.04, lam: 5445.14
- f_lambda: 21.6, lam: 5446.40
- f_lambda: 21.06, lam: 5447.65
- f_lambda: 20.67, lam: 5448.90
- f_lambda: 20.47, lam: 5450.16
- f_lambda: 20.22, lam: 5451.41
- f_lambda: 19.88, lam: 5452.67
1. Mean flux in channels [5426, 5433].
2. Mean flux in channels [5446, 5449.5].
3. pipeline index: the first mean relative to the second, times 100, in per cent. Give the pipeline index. 89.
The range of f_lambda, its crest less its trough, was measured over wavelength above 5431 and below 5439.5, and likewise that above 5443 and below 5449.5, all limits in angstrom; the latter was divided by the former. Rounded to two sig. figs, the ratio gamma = 1.5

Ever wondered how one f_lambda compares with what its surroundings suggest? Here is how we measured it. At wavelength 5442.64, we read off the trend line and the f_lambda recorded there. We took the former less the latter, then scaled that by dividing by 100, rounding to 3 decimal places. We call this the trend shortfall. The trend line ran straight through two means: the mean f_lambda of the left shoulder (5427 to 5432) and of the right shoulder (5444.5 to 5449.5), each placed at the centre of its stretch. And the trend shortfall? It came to -0.011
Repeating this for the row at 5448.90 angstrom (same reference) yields 0.010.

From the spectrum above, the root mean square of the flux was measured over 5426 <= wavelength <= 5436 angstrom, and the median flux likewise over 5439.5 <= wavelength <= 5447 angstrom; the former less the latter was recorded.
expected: -2.42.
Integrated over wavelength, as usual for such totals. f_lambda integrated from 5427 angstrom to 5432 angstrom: 94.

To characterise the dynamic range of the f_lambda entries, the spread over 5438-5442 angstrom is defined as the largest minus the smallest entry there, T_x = 0.69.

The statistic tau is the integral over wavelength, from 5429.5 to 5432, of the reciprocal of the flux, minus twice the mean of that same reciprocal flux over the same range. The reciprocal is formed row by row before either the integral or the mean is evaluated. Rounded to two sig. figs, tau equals 0.026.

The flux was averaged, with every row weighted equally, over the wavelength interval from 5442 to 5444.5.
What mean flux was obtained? 21.9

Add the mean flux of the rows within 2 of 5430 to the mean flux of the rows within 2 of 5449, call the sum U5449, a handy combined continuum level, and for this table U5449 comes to 39.7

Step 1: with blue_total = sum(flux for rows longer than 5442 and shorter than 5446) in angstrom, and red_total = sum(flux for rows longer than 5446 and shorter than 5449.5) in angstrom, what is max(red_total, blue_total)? 66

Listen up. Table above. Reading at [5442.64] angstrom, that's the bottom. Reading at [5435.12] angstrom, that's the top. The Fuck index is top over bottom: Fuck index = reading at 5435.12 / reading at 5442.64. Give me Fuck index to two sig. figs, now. 0.94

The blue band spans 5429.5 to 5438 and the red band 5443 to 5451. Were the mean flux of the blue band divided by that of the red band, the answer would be 0.94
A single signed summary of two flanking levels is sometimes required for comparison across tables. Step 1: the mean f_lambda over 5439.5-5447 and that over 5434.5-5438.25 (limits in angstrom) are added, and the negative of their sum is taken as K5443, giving -42.13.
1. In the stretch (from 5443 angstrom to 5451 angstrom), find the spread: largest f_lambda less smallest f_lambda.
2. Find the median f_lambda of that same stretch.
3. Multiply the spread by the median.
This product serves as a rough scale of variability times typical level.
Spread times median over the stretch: 35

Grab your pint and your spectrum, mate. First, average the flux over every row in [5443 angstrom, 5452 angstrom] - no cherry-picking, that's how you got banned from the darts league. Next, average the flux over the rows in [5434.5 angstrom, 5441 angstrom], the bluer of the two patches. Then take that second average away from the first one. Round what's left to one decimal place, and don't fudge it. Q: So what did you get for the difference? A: 0.6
